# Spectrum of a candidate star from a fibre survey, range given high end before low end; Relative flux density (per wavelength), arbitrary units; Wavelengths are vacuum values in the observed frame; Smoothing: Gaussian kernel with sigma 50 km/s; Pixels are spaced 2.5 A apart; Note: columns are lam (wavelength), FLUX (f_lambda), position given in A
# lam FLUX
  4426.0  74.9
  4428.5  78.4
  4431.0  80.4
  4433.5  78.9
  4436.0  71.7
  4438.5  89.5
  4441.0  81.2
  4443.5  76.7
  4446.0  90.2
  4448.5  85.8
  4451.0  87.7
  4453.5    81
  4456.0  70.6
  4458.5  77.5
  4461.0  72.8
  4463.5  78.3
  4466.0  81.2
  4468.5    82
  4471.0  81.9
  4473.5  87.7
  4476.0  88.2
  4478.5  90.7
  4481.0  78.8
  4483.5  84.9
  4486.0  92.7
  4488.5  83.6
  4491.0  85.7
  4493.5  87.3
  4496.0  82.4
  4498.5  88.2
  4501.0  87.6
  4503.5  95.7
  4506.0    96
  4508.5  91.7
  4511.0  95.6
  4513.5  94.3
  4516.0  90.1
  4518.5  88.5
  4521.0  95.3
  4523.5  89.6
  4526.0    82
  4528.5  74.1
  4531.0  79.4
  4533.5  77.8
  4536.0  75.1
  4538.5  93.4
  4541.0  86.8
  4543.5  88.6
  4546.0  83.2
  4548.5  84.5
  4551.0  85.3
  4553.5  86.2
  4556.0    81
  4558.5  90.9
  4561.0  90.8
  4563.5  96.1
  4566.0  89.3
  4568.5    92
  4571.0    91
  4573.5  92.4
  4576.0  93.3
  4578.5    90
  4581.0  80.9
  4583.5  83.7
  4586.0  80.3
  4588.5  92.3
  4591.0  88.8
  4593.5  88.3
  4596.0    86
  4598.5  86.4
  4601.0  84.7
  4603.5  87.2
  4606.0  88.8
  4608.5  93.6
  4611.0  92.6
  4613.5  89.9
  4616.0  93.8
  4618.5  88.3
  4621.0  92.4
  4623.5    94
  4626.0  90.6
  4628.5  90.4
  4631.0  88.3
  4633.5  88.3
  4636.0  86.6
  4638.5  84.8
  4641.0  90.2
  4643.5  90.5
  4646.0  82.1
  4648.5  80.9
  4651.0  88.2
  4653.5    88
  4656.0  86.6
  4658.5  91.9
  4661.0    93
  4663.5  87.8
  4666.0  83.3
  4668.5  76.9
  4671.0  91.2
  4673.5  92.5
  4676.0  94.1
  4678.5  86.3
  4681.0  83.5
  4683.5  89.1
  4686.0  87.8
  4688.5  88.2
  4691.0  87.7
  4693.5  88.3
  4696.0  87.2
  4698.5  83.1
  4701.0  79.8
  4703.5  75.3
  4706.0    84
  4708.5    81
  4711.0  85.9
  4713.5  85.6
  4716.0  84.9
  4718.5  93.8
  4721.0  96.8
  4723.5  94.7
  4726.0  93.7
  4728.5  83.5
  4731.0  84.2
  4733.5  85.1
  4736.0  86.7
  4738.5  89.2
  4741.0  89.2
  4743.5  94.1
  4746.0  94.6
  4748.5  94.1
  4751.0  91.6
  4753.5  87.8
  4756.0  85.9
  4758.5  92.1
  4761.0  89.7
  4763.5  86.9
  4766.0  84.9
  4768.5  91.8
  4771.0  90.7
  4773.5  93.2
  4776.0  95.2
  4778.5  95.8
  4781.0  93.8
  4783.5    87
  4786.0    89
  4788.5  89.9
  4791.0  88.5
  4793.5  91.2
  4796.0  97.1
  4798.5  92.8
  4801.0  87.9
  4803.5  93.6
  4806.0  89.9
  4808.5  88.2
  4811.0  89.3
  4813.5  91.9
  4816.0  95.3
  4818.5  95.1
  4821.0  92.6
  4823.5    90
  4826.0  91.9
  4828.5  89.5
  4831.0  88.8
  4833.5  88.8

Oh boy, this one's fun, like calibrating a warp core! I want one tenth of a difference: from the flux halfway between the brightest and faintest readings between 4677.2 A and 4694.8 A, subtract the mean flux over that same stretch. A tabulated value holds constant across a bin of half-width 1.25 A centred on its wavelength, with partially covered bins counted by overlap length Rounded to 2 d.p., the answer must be -0.10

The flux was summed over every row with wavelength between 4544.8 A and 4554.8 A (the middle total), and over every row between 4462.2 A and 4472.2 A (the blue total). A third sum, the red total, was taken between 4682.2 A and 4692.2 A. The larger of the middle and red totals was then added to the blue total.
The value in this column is 676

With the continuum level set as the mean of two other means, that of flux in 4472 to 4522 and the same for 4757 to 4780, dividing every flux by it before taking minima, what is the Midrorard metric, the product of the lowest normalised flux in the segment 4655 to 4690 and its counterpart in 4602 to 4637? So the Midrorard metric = 0.82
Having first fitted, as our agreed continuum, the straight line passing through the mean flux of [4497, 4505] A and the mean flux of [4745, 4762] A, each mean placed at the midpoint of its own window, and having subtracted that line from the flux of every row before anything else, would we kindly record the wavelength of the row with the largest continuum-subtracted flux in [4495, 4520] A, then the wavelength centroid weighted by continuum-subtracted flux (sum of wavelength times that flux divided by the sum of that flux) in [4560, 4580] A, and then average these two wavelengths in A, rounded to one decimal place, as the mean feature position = 4537.2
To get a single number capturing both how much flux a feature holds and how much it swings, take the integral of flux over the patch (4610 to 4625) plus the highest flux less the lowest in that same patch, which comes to 1383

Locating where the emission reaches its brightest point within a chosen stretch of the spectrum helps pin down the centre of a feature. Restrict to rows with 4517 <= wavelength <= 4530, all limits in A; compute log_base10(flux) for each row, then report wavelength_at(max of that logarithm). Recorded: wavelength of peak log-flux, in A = 4521.0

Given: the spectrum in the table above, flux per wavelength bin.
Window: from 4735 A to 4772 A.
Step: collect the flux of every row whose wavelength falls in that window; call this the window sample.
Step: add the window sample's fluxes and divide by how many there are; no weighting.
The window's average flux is 90.0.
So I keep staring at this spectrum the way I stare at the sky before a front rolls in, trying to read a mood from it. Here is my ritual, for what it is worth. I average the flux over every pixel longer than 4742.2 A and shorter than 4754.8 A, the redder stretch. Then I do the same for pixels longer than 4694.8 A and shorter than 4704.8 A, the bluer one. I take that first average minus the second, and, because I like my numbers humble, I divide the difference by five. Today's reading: 2.2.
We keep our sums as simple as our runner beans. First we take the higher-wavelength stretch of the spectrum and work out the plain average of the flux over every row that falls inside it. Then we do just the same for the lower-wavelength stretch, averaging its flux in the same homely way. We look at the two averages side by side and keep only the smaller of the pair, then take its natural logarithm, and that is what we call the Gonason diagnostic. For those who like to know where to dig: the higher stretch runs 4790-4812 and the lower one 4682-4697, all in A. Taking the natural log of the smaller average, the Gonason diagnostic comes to 4.48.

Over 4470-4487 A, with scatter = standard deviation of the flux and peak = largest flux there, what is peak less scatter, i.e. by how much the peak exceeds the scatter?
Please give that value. 88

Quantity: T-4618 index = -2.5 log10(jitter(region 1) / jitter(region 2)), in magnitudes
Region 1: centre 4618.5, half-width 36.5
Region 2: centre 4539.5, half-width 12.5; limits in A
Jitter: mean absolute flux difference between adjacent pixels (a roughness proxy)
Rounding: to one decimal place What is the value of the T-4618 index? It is 0.5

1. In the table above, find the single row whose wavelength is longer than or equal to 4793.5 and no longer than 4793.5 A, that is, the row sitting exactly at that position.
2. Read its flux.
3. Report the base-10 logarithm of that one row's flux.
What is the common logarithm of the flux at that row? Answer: 1.96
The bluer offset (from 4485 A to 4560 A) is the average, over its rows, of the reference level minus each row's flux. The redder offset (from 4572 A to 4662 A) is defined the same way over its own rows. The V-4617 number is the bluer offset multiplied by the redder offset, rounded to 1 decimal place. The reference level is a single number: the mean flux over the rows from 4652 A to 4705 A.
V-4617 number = 0.6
